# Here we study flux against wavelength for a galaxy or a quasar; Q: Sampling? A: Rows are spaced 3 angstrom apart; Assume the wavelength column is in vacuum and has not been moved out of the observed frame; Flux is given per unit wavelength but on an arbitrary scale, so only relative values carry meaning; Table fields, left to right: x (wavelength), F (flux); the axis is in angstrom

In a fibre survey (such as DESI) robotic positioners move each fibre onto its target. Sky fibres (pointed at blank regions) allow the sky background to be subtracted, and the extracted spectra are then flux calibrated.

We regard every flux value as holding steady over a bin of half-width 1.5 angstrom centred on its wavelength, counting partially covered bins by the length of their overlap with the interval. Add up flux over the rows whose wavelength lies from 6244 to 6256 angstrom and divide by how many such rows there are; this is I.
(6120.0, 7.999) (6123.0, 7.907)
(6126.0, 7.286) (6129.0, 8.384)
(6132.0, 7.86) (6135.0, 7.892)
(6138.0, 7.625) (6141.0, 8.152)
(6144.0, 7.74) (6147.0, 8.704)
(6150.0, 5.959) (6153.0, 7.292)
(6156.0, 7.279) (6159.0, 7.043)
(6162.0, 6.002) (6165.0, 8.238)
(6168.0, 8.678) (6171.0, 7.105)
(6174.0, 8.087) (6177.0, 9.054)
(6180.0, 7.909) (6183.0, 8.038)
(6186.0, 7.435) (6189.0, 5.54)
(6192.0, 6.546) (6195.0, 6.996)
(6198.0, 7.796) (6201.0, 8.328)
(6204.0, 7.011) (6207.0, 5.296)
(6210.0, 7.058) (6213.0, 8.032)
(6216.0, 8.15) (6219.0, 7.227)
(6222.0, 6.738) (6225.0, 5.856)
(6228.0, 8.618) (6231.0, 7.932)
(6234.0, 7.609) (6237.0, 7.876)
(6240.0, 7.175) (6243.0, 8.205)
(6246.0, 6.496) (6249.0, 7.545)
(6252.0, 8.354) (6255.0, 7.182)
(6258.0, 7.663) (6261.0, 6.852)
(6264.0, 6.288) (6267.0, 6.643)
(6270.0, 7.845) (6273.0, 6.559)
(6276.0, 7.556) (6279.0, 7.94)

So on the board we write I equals 7.39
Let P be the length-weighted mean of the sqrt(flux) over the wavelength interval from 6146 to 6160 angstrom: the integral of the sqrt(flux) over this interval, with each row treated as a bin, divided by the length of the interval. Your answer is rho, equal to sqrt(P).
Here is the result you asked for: 1.64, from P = 2.68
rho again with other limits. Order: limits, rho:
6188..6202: 1.63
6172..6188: 1.68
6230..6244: 1.67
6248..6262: 1.66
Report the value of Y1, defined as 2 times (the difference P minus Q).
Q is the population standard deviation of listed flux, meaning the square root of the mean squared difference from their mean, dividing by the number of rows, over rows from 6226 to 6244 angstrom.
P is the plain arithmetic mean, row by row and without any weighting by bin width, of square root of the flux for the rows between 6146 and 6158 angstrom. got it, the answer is 4.49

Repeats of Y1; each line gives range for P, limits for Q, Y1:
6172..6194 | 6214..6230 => 3.50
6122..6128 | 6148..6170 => 3.62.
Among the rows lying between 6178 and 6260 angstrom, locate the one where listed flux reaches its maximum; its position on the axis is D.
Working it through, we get 6228.0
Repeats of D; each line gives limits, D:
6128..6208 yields 6177.0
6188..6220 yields 6201.0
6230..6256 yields 6252.0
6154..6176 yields 6168.0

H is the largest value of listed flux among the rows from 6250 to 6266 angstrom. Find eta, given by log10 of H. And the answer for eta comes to 0.922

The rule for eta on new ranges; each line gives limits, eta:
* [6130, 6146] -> 0.911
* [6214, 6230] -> 0.935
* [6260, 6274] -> 0.895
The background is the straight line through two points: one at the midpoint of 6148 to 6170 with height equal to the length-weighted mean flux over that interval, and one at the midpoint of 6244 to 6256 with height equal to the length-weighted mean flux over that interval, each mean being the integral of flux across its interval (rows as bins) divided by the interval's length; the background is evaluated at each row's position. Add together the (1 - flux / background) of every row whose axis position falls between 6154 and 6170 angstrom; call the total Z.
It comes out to -0.14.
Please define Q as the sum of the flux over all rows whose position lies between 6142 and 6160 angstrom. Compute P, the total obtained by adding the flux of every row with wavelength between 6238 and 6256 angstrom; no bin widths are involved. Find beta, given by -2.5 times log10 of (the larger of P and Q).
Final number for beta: -4.13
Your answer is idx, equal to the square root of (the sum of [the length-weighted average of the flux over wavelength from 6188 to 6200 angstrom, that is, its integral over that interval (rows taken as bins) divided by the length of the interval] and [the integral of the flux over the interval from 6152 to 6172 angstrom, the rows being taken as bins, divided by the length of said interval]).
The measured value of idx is 3.77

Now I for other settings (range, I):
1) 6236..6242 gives 7.53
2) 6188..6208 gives 6.79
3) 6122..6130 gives 7.86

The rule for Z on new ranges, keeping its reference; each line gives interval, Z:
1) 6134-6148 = -0.57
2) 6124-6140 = -0.43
